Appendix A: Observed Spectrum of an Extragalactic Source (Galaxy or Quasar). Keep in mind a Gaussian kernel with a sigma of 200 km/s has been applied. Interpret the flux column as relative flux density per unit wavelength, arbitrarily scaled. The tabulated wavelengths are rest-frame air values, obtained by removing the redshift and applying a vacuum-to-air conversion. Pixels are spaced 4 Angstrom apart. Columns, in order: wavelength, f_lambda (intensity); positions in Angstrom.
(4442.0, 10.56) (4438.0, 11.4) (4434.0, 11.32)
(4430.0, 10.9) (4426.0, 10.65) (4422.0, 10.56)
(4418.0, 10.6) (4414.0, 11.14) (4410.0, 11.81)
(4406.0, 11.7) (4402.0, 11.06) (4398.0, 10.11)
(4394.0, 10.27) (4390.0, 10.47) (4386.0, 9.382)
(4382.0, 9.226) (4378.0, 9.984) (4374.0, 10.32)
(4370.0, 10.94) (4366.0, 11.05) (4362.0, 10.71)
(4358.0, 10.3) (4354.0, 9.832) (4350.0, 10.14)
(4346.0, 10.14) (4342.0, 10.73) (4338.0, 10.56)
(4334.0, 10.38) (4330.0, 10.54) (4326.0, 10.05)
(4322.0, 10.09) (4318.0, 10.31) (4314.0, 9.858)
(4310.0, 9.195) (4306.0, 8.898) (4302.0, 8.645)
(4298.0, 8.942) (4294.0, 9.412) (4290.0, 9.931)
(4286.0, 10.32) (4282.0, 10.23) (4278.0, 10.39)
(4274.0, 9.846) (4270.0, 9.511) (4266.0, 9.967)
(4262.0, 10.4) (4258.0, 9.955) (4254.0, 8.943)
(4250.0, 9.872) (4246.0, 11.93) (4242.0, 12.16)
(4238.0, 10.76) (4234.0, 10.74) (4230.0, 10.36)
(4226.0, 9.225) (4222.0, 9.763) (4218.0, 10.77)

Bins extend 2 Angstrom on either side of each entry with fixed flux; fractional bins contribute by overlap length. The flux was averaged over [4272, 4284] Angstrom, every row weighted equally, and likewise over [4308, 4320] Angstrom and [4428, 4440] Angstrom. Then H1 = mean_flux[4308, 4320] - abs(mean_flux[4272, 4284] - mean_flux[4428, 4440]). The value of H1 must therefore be 8.74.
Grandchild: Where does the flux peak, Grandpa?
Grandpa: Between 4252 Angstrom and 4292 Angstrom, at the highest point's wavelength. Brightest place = 4262.0 Angstrom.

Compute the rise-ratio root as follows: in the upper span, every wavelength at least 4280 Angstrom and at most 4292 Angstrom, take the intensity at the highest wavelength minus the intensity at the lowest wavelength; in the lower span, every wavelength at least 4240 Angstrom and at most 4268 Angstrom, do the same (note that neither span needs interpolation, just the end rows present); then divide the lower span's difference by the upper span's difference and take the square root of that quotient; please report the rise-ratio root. 2.71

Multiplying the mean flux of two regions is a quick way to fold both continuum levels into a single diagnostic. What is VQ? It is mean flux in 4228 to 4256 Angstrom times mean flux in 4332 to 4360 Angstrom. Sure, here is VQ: 110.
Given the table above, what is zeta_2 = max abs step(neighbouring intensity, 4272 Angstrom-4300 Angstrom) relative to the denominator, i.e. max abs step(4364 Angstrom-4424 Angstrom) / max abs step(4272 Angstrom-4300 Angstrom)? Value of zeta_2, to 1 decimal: 2.0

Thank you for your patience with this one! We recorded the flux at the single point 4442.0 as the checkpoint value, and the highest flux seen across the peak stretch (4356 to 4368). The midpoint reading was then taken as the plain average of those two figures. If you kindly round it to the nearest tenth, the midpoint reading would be 10.8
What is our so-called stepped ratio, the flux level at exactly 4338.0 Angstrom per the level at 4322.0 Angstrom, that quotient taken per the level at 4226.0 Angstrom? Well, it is 0.113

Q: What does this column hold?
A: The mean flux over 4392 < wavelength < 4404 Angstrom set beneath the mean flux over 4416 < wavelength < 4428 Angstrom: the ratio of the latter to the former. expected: 1.01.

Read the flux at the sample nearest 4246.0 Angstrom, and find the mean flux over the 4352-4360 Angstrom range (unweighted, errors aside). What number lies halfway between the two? 11.0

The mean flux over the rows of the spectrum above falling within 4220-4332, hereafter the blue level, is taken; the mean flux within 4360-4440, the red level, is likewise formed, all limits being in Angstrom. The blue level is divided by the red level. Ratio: 0.937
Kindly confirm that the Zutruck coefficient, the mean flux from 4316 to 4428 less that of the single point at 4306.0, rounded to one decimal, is 1.6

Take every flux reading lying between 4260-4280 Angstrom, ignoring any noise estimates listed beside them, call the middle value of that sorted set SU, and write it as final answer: 10.0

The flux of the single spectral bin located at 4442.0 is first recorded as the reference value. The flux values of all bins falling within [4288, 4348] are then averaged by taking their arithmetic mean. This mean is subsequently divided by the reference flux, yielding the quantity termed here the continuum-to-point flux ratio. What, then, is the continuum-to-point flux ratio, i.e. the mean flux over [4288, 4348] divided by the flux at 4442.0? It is 0.932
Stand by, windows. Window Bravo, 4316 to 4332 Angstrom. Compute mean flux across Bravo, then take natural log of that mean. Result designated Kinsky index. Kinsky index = 2.33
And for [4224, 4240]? 2.33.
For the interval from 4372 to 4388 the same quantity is 2.28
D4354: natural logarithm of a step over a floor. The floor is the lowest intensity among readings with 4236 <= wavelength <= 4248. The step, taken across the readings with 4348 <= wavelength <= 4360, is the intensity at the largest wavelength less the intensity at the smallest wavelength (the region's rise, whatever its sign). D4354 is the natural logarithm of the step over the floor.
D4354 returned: -4.2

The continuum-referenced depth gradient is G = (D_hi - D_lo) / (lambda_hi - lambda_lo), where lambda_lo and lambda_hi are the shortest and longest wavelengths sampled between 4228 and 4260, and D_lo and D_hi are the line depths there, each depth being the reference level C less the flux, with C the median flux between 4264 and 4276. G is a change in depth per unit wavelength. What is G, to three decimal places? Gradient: 0.014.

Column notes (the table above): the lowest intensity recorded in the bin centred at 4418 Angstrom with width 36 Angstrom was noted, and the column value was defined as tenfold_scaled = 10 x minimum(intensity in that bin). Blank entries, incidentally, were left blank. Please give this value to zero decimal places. 106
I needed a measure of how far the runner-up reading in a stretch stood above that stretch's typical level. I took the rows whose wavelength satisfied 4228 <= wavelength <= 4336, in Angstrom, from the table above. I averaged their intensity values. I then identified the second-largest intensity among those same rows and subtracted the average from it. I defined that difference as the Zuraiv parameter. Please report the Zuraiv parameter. 1.9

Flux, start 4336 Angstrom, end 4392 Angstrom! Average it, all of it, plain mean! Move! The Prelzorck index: 10.3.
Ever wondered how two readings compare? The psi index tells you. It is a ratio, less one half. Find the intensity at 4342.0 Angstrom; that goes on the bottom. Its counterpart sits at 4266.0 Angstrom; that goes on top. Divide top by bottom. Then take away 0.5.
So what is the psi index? 0.43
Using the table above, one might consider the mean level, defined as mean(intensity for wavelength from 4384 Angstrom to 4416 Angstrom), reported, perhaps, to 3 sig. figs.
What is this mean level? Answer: 10.7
